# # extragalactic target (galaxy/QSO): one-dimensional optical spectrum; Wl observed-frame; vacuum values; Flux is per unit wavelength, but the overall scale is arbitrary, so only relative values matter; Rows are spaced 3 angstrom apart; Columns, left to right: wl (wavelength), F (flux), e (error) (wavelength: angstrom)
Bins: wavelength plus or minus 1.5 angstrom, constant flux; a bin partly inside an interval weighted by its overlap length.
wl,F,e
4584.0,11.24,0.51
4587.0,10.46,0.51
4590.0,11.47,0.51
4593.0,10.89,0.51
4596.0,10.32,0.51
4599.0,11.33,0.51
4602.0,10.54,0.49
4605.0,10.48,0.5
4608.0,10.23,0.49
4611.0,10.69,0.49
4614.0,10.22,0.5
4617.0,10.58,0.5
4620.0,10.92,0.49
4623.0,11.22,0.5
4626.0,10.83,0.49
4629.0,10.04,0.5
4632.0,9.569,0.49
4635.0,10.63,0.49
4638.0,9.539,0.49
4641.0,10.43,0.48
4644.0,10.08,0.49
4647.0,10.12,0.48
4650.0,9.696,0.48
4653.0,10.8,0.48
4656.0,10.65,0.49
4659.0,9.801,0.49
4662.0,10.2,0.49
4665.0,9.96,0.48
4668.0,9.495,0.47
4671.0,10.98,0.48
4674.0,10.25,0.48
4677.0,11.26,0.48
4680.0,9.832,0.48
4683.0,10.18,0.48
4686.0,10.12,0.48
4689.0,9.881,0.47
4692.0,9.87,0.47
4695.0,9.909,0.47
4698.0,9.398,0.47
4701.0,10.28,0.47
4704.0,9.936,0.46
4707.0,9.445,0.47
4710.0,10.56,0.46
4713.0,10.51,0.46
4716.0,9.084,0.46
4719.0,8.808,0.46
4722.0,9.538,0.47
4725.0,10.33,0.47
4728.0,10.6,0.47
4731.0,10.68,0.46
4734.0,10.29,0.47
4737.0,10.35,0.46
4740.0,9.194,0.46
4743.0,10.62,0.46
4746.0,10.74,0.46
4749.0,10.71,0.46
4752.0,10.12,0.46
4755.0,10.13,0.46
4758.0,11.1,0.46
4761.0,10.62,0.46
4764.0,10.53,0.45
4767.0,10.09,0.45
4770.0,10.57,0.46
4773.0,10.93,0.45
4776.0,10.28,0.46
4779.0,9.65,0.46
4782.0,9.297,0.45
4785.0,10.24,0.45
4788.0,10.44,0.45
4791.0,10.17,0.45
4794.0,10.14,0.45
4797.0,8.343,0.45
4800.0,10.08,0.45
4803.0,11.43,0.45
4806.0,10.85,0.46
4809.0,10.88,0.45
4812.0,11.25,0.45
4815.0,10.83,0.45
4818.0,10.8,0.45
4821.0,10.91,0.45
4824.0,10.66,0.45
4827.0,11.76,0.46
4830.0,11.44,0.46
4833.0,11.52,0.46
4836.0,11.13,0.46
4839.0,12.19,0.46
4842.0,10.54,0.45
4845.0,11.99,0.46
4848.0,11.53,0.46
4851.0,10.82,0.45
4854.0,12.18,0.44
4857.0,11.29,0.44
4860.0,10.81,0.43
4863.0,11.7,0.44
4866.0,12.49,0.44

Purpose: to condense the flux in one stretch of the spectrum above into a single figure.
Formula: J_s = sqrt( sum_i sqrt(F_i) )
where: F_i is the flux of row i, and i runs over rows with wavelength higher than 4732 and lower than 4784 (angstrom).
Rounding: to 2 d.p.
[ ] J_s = 7.39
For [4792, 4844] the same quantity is 7.48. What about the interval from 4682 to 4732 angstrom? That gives 7.32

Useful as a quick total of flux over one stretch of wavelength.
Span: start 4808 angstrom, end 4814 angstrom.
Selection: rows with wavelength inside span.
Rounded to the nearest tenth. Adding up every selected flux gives 22.1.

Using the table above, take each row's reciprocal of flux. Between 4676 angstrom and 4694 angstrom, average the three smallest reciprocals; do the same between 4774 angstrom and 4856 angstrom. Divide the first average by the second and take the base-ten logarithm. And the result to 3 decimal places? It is 0.063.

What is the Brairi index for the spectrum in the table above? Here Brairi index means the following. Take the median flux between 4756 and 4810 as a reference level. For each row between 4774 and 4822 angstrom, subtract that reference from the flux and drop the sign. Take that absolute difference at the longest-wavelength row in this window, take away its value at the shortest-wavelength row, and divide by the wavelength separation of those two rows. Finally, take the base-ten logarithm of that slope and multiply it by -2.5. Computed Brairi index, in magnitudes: 5.0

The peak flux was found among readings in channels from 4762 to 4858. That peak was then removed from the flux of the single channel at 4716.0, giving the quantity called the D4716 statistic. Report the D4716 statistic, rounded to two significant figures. -3.1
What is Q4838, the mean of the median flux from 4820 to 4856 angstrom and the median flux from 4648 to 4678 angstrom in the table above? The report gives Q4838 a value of 10.9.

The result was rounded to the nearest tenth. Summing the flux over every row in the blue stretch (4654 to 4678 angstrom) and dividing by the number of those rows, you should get 10.3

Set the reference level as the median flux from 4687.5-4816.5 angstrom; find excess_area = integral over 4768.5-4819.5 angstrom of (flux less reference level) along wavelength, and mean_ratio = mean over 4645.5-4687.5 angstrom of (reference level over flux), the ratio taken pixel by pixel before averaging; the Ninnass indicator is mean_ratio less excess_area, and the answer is -3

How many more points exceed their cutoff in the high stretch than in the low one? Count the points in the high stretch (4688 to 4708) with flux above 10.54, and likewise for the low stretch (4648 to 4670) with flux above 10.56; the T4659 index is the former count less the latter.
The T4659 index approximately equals -2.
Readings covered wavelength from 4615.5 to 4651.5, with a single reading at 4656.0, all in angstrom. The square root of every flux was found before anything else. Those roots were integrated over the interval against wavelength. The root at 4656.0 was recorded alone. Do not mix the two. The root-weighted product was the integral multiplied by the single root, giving 377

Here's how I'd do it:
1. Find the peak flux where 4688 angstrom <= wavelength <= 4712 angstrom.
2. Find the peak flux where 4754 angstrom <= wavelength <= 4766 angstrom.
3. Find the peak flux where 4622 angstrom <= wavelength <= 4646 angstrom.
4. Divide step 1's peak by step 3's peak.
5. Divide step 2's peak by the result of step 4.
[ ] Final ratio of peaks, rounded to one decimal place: 11.8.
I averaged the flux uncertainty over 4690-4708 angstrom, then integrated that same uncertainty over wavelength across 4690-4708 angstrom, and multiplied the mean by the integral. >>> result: 3.9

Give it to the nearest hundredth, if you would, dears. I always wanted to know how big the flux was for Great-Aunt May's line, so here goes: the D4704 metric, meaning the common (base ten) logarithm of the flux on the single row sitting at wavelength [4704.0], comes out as 1.00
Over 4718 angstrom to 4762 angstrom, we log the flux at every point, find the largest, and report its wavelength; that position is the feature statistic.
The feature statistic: 4758.0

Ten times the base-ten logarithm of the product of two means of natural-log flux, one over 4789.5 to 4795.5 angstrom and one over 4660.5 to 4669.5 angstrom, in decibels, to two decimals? 7.25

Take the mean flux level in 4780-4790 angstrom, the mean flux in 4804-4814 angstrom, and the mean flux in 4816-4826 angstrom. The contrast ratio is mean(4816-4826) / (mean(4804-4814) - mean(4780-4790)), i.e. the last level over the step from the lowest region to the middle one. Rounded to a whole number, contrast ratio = 11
